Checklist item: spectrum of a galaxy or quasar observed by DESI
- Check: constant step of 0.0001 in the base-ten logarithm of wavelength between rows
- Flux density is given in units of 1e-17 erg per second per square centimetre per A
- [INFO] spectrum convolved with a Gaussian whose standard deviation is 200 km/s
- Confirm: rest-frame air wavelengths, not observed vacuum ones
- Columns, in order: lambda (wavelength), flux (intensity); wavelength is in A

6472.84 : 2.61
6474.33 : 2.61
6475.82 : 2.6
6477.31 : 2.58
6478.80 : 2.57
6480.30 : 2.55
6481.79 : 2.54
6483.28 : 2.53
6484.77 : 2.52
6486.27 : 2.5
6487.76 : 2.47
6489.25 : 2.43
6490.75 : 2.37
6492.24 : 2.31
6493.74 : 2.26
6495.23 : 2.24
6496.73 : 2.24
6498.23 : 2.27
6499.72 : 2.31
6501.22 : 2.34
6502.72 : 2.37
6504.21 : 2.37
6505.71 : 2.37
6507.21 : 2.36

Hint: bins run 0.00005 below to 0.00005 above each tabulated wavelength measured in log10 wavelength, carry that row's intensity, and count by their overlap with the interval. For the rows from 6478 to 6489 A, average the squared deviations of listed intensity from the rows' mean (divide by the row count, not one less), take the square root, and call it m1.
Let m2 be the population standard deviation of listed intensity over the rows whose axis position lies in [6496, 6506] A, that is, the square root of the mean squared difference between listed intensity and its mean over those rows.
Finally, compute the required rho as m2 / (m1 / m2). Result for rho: 0.078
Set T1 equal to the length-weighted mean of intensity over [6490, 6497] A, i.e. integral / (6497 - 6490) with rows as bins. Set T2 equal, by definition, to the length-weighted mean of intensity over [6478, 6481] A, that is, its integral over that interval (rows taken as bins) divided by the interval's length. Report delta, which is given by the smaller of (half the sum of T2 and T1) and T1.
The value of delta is 2.29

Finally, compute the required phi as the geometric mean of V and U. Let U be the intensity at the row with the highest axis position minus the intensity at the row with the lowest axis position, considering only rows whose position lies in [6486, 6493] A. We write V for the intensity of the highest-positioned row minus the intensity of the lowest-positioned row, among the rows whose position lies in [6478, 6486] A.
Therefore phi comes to 0.097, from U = -0.190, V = -0.05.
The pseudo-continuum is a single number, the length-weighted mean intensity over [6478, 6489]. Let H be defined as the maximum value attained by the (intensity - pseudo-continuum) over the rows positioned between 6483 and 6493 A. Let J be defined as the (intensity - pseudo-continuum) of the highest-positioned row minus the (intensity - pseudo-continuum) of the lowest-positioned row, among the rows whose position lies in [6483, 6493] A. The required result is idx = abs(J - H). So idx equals 0.23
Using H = 0.01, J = -0.22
